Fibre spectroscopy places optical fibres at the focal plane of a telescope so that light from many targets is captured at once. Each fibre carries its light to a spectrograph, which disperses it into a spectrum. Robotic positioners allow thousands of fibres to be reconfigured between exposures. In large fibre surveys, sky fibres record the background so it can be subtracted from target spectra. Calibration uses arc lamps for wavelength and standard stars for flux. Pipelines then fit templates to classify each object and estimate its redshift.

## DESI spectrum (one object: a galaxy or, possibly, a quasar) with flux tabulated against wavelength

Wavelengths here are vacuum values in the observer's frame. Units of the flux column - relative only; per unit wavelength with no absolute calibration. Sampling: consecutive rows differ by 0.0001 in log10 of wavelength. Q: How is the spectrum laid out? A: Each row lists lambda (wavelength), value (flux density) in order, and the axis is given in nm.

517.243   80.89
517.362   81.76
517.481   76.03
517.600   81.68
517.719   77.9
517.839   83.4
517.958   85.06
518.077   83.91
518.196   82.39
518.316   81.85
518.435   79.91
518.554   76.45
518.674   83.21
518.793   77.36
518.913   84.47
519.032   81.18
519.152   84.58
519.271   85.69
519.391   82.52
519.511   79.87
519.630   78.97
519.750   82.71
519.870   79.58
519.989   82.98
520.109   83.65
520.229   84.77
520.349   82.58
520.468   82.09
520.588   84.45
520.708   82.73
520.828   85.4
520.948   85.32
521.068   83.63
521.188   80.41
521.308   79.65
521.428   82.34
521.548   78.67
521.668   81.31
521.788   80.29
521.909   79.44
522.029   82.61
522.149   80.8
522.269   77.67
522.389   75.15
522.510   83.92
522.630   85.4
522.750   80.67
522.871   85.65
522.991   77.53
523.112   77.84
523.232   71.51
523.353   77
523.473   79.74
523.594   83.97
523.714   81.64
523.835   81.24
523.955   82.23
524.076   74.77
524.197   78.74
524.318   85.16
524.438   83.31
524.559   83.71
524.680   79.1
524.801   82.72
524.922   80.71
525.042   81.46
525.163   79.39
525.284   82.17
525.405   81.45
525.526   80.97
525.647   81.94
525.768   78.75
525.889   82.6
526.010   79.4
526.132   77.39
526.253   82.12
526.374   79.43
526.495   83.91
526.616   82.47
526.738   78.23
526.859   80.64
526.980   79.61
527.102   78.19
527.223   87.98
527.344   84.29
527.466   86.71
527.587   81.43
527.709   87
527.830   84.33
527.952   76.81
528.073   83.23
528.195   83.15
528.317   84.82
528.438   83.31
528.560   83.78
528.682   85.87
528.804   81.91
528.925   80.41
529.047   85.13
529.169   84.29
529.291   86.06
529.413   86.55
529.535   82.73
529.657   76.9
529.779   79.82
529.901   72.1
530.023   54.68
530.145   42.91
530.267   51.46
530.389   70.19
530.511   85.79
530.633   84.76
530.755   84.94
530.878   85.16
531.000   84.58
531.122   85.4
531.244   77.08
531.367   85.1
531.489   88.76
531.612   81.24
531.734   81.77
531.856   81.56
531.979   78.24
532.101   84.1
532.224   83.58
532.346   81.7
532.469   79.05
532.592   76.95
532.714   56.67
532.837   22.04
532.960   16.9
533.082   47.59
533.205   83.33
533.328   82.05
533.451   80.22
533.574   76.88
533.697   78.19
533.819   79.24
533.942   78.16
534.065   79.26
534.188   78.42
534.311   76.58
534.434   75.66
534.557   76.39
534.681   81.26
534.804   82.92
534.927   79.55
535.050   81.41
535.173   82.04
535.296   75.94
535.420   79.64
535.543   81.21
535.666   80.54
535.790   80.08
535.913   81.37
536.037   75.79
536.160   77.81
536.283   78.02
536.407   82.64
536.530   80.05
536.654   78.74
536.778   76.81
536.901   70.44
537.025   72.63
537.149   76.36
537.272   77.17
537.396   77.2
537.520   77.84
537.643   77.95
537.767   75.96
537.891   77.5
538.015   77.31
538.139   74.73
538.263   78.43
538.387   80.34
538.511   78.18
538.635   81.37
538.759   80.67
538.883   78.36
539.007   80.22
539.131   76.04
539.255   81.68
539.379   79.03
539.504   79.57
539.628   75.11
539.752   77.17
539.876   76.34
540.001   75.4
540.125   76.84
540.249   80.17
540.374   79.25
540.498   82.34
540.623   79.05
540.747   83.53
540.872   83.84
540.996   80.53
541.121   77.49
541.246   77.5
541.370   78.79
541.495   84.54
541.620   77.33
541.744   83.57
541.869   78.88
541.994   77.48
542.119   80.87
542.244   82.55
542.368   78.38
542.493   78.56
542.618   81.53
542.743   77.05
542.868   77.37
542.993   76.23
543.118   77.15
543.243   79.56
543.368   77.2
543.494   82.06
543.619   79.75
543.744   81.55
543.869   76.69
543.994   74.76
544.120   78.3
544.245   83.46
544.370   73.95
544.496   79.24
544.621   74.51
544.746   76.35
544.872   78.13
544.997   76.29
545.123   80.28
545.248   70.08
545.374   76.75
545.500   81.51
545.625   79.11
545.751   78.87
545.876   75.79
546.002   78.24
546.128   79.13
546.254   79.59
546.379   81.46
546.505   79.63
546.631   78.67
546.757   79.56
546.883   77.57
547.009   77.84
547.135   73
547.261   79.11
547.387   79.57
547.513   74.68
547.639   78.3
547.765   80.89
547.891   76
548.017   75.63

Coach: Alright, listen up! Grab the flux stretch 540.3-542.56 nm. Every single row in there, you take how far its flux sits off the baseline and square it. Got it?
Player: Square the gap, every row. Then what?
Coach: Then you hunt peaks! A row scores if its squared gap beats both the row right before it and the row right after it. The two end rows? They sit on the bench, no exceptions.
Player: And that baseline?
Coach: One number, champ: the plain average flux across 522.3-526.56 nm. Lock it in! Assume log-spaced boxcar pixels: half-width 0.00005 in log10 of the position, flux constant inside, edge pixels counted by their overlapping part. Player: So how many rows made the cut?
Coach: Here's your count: 6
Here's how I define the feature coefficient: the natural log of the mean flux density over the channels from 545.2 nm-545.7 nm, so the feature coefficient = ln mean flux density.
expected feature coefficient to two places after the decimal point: 4.34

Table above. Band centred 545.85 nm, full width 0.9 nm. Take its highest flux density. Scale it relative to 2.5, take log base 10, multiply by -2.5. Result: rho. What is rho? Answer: -3.78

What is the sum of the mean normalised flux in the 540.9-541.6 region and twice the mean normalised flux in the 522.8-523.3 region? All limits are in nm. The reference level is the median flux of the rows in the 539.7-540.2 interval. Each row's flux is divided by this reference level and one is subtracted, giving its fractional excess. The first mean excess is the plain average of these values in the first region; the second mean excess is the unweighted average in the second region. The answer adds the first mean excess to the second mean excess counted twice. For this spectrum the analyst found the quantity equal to 0.08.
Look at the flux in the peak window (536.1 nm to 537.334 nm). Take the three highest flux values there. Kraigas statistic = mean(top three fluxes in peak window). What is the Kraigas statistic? 80.5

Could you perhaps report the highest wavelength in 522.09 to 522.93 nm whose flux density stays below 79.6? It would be 522.389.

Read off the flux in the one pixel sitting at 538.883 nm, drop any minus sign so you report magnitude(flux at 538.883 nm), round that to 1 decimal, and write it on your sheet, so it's 78.4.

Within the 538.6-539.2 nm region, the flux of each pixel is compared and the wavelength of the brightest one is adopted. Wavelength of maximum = 538.635 nm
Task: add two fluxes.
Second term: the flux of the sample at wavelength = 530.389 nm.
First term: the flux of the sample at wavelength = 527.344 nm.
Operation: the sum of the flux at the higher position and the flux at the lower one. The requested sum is 154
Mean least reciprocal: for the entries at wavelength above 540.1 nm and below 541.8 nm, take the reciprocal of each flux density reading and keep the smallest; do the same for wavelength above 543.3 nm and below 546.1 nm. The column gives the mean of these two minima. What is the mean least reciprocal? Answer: 0.0119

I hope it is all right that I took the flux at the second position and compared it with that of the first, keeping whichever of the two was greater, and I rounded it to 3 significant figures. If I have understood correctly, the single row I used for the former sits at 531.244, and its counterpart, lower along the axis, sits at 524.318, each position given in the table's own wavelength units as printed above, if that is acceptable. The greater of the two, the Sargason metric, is 85.2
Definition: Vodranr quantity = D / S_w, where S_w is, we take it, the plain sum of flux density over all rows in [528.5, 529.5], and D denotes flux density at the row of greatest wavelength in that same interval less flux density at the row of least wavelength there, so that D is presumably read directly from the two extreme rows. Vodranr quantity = 0.0041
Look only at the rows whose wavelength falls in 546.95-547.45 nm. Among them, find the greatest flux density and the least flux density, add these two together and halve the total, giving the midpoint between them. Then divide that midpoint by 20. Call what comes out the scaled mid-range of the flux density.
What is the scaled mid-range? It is 3.81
